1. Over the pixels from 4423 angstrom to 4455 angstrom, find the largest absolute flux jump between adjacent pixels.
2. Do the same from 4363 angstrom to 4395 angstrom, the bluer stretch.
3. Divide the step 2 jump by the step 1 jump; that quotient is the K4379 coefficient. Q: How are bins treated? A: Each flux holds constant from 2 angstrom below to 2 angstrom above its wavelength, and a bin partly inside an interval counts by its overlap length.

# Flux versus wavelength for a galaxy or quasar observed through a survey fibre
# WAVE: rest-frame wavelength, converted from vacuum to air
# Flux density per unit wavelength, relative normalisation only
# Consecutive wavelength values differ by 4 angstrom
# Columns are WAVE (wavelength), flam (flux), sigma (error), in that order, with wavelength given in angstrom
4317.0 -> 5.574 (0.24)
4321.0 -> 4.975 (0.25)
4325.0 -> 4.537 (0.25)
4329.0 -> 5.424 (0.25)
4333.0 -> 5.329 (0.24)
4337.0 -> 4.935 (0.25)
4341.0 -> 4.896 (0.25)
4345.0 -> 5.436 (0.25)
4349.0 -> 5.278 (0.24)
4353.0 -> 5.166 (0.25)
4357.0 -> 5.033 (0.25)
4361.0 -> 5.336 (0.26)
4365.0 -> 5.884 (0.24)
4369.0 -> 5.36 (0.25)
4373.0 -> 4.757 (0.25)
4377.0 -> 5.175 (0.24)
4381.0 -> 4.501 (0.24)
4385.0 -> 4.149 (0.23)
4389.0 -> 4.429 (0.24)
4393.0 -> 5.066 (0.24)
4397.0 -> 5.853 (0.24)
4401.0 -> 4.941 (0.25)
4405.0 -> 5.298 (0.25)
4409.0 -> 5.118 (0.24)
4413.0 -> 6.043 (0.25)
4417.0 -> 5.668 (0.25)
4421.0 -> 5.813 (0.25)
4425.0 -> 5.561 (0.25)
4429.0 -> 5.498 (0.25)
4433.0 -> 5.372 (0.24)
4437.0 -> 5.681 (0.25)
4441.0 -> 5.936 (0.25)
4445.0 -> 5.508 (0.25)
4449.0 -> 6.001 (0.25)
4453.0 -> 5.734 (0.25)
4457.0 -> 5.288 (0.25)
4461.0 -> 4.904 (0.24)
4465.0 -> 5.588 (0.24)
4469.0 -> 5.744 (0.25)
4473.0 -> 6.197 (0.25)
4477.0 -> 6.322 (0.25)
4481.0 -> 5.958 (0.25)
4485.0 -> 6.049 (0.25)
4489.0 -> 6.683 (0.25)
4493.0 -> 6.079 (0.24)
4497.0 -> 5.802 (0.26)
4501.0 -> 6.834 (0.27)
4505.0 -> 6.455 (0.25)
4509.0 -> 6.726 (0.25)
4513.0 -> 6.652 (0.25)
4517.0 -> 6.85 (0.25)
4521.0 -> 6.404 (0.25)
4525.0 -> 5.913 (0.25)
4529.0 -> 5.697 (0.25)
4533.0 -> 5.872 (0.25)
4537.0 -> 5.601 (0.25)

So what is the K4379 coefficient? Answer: 1.4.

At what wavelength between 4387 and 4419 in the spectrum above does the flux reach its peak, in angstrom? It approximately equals 4413.0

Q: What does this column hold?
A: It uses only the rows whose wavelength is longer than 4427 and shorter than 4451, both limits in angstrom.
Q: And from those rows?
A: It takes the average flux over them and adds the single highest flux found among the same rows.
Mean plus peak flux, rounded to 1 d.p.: 11.7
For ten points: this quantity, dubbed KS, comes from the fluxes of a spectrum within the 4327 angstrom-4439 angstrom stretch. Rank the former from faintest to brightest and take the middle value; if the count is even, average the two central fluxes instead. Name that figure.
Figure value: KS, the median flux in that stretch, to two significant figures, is 5.3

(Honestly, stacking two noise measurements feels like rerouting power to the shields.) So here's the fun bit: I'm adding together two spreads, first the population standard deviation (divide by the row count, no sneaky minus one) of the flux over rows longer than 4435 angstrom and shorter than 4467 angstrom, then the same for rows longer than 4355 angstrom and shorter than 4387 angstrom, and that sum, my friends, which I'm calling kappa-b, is 0.84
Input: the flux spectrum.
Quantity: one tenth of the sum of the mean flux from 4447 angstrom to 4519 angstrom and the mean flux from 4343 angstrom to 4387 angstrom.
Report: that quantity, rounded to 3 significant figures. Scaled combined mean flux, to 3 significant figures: 1.12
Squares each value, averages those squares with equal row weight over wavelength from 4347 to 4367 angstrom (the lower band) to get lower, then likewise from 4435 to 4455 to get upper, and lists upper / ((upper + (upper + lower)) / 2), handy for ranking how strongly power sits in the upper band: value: 0.700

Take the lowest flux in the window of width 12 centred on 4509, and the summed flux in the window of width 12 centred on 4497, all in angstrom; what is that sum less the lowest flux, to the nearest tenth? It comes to 12.3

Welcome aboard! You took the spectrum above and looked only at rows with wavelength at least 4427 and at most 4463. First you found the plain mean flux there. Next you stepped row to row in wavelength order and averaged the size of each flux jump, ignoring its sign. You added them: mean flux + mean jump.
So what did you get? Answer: 5.9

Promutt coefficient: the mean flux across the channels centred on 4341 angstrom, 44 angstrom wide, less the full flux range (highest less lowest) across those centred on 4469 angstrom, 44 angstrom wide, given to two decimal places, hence 3.34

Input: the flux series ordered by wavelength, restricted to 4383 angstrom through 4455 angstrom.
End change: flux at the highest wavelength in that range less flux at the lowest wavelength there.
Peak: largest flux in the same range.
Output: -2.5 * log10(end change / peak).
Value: 1.5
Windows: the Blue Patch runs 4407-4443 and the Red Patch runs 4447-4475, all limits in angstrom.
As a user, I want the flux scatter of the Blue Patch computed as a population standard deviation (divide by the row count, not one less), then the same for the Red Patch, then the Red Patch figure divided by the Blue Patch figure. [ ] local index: 1.5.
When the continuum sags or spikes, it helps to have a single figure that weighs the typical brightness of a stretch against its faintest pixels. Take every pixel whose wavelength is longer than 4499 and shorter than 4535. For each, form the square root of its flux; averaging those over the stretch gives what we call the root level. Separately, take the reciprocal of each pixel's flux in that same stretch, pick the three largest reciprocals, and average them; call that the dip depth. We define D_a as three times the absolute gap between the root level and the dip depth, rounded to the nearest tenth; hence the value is 7.1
